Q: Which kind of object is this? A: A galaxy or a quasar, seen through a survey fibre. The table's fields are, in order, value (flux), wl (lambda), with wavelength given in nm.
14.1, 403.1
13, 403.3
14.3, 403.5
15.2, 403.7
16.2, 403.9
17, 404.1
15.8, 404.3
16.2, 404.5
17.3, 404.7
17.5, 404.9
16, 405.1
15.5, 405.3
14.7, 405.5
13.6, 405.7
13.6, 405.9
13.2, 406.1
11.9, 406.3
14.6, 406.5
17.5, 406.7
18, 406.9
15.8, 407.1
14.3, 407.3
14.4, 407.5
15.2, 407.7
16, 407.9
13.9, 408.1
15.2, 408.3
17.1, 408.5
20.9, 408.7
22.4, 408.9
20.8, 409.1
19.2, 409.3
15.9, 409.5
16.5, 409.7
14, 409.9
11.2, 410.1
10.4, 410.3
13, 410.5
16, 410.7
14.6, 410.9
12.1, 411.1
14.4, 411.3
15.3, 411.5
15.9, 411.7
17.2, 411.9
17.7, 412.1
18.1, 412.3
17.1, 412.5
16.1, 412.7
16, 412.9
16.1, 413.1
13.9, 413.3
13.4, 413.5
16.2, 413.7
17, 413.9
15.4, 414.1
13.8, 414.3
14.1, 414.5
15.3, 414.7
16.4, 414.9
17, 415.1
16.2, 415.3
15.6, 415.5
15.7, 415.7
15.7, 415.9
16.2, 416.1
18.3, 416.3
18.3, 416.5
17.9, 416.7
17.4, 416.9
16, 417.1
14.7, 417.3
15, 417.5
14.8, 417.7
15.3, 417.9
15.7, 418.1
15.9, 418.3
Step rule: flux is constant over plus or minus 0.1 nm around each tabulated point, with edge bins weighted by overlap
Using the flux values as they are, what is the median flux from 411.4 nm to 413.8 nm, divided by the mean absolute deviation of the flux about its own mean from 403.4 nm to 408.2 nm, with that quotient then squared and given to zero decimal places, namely 167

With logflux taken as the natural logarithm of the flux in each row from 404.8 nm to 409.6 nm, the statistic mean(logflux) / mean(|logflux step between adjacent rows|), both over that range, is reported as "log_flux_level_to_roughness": 30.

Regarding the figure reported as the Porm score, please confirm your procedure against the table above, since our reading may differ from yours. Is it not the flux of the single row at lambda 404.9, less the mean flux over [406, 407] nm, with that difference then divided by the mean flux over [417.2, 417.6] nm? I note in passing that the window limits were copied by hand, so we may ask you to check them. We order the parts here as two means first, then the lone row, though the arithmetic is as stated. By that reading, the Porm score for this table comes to 0.17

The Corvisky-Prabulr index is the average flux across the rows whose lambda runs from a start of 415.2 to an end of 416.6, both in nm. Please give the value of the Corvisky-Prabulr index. 16.6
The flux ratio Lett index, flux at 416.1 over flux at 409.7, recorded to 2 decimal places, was 0.98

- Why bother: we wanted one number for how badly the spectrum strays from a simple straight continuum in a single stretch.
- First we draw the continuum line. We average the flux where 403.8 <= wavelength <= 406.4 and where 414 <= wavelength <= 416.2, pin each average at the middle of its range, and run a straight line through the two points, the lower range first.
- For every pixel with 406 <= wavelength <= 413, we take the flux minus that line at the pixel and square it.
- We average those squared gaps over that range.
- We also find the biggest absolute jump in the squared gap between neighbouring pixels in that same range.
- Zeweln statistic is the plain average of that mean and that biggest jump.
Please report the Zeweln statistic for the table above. 17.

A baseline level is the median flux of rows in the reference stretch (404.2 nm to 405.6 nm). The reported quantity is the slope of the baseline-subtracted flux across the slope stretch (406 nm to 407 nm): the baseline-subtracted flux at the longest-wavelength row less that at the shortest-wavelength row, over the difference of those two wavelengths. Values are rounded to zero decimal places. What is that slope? 6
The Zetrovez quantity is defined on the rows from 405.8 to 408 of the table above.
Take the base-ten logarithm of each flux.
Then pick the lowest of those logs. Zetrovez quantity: 1.08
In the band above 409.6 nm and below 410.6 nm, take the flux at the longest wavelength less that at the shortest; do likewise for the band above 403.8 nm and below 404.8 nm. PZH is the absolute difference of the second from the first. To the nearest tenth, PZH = 4.6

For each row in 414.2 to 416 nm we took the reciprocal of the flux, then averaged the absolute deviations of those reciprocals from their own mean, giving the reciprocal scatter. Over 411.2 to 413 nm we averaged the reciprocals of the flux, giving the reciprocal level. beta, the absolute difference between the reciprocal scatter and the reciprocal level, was 0.058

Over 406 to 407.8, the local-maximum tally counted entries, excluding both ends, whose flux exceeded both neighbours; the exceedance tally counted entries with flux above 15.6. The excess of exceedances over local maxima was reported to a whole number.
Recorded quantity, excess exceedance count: 2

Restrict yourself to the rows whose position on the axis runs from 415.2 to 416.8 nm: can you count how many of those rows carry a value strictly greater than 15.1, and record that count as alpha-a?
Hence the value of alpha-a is 8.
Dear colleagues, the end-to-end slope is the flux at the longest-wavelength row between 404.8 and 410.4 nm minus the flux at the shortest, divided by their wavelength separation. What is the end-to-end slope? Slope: -1.3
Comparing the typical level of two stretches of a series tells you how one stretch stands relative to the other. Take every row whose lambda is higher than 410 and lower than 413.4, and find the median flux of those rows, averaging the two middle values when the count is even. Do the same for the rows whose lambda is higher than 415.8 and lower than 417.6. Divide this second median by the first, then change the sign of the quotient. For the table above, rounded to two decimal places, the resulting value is -1.02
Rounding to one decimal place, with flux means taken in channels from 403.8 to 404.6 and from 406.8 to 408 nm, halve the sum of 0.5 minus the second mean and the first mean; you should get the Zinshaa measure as 0.6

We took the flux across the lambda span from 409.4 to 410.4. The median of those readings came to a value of 14.0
